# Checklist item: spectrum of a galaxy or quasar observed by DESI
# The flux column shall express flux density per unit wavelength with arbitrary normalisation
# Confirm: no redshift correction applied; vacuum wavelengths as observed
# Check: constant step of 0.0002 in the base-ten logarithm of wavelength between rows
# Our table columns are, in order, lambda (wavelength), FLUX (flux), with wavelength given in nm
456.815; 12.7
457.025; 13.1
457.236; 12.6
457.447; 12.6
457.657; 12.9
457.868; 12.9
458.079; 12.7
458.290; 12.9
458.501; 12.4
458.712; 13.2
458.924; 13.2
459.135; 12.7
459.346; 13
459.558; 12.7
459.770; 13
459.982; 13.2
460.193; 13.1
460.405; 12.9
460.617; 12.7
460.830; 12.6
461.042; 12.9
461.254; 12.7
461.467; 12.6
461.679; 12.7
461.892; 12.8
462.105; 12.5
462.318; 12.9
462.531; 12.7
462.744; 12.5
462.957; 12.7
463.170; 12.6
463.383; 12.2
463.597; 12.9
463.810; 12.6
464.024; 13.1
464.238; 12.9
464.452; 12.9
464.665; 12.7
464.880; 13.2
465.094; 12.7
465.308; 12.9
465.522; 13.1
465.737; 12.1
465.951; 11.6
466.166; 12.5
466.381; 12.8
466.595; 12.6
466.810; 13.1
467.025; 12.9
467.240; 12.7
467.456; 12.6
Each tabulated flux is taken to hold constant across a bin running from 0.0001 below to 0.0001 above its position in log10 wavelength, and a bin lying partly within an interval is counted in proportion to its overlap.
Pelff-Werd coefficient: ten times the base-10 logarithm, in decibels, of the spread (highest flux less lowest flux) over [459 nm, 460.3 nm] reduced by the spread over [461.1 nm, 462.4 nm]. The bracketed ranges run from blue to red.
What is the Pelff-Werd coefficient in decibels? -10.0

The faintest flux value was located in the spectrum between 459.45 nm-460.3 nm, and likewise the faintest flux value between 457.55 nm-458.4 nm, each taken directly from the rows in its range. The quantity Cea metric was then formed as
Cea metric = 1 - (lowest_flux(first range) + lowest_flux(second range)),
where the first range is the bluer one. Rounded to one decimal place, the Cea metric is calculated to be -24.4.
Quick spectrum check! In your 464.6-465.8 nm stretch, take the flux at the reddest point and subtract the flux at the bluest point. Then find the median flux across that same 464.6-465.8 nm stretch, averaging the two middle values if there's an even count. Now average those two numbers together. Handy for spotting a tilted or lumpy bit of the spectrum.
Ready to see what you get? 6.10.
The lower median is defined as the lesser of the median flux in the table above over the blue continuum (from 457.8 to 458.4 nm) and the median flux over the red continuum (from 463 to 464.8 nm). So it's 12.8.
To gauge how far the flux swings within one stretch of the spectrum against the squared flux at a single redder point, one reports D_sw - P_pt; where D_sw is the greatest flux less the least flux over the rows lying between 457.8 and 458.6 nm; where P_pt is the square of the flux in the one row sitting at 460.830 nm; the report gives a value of -158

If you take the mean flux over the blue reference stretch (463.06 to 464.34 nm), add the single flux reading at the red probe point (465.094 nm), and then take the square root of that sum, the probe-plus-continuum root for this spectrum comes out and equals 5.04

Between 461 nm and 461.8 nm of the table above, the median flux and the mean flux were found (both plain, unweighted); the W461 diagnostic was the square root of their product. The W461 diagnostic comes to 12.71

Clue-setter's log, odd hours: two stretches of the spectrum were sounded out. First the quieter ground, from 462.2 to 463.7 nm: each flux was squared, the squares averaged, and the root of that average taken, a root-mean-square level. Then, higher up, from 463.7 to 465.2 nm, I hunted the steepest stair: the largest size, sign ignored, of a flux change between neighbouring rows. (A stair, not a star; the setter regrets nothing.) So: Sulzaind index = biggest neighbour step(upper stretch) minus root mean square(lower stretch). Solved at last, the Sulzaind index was -12.14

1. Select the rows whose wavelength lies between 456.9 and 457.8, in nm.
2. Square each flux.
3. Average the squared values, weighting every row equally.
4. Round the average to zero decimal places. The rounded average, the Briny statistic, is 164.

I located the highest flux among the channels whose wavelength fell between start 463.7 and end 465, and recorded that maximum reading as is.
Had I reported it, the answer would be 13.2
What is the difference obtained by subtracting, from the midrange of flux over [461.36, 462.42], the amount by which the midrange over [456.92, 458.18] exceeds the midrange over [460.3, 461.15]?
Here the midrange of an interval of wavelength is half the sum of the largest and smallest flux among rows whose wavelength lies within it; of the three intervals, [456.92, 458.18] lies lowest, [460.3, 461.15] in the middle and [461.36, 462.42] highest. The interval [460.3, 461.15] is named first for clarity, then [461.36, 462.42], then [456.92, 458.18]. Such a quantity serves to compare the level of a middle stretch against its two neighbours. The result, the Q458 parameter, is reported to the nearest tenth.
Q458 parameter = 12.6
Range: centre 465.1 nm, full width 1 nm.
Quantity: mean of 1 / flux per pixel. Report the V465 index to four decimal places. 0.0774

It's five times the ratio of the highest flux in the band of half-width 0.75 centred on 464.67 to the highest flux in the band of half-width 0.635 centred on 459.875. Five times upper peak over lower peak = 5.00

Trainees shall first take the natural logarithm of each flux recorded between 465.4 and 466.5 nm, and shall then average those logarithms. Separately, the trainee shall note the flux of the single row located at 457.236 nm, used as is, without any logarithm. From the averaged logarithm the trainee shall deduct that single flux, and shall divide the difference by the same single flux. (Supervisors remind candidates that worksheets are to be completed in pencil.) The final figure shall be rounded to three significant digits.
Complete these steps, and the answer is -0.800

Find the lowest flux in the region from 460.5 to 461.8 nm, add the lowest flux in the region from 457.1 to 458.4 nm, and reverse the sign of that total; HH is -25.2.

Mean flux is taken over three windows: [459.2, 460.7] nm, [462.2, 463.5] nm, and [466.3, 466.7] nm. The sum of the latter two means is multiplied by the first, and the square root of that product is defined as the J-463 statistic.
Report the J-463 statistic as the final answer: 18.1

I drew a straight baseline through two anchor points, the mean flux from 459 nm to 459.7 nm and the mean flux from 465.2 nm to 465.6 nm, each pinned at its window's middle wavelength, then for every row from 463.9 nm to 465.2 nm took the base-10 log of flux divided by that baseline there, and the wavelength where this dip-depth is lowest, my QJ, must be 465.094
